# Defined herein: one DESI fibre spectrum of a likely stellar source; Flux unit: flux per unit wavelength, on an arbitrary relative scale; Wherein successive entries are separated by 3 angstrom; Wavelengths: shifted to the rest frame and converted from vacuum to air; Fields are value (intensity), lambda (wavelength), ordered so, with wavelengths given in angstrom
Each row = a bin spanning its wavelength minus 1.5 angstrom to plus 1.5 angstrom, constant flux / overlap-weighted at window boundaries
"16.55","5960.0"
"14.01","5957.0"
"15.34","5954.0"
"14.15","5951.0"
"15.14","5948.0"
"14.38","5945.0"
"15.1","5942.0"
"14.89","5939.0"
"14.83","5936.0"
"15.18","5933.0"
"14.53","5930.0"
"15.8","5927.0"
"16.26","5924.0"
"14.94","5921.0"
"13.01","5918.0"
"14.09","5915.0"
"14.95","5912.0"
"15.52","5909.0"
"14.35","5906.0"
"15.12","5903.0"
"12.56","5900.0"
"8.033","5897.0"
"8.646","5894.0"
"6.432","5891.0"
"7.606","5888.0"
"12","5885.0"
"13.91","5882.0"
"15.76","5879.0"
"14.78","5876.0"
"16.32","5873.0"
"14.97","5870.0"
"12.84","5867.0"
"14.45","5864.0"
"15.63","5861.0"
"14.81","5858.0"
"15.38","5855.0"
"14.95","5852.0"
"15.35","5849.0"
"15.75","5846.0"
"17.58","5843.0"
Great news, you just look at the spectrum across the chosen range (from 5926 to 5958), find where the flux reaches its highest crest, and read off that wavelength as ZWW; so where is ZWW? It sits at 5927.0 angstrom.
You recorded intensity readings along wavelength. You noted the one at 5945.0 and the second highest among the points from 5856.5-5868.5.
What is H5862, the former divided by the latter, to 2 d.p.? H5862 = 0.97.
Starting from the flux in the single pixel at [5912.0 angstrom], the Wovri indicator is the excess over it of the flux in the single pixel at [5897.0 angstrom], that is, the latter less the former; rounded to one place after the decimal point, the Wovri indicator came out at -6.9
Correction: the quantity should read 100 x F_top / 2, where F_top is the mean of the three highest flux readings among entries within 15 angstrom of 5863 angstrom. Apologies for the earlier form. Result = 789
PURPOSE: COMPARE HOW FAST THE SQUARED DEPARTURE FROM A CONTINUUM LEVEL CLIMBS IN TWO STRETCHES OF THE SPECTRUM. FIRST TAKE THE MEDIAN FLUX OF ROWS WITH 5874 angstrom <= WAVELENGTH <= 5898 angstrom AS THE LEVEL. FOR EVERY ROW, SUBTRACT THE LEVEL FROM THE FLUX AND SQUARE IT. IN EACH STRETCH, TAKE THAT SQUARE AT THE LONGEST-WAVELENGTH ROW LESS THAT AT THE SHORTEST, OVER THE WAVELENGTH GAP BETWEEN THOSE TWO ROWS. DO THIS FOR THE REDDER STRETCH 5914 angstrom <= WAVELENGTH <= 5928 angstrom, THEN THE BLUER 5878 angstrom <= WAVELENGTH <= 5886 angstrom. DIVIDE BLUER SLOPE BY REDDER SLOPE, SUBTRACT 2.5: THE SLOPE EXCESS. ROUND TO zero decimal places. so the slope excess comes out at -6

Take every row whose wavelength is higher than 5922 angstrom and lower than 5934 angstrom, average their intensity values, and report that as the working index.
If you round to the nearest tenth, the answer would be 15.4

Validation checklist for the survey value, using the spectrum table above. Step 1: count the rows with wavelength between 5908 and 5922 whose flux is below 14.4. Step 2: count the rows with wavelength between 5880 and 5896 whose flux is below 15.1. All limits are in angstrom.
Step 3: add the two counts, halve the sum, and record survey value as 3.50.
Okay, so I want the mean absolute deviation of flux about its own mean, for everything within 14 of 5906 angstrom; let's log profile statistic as 2.1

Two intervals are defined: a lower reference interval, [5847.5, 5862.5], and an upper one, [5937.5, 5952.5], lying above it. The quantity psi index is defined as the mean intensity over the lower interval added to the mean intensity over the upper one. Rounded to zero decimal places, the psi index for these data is 30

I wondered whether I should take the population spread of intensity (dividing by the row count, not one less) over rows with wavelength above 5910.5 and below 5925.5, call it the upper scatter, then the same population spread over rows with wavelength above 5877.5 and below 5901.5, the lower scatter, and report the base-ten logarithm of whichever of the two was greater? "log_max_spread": 0.50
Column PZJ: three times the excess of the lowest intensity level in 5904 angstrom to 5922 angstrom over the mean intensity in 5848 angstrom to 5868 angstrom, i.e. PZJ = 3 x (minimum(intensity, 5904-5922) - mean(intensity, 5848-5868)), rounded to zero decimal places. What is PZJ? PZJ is -5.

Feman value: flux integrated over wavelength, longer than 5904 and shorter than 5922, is 261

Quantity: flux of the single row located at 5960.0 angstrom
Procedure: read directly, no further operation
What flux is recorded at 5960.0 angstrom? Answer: 16.55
